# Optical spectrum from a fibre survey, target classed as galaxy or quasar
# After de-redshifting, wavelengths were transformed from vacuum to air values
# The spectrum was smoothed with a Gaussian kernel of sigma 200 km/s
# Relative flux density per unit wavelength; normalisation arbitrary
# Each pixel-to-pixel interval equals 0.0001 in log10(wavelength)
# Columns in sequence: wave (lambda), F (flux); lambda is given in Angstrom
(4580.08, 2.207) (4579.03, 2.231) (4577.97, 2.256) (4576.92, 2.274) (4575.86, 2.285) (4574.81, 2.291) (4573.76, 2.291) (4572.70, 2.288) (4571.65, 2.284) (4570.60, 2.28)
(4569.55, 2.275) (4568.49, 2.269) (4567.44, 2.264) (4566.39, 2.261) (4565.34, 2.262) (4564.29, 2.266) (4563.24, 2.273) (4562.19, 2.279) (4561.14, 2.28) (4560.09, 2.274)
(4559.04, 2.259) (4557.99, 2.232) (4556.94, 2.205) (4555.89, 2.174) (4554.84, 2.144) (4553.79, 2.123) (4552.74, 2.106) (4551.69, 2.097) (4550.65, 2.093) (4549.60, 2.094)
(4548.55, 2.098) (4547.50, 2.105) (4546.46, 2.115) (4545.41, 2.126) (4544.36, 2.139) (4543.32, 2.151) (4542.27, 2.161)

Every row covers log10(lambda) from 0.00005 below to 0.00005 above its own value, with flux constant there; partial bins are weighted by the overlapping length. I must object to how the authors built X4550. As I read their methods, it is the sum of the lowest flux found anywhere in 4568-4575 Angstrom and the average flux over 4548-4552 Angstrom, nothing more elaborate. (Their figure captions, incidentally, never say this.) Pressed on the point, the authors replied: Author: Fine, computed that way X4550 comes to 4.36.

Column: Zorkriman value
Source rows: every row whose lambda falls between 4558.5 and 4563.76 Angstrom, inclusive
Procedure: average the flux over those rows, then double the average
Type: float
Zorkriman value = 4.55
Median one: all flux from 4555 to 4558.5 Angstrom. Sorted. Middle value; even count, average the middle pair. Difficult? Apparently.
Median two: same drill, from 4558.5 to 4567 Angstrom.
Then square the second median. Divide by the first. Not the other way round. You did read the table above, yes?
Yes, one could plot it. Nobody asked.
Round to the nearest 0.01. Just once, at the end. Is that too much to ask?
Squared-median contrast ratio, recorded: 2.34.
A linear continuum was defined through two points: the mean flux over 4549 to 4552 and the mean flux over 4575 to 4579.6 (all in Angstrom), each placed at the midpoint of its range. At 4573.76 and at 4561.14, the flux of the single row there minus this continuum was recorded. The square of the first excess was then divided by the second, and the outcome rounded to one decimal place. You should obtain 0.0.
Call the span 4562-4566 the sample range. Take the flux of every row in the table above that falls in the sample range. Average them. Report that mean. 2.27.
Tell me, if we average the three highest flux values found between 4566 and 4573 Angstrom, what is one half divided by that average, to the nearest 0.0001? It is 0.2189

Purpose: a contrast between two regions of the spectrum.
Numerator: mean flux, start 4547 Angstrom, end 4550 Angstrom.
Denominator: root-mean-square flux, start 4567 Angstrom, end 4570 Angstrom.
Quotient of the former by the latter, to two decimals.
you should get 0.92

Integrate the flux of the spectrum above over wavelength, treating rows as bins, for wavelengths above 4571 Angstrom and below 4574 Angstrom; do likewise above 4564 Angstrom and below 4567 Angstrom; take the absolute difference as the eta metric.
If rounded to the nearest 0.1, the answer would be 0.1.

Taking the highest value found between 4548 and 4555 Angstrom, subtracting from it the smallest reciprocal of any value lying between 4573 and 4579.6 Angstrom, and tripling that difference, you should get 5.12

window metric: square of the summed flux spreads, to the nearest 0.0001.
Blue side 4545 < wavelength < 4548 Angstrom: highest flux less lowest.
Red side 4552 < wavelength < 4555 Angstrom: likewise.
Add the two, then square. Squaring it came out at 0.0035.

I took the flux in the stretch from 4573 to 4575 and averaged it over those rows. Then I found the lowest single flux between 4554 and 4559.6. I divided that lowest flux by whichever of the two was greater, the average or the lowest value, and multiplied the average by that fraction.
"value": 2.14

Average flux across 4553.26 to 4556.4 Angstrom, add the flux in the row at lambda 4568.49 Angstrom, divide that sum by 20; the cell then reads 0.221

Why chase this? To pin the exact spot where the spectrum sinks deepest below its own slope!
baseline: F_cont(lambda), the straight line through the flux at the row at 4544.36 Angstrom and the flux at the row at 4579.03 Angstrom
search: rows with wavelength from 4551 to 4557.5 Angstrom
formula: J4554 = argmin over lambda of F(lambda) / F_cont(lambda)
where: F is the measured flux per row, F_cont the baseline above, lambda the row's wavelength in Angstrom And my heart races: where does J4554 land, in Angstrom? 4551.69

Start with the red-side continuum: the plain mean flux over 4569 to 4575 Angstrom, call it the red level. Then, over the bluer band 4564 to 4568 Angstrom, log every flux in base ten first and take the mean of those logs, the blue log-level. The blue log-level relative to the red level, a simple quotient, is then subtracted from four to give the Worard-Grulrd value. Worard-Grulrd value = 3.84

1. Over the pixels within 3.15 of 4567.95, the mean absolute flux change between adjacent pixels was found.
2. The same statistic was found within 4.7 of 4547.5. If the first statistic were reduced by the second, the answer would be -0.004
